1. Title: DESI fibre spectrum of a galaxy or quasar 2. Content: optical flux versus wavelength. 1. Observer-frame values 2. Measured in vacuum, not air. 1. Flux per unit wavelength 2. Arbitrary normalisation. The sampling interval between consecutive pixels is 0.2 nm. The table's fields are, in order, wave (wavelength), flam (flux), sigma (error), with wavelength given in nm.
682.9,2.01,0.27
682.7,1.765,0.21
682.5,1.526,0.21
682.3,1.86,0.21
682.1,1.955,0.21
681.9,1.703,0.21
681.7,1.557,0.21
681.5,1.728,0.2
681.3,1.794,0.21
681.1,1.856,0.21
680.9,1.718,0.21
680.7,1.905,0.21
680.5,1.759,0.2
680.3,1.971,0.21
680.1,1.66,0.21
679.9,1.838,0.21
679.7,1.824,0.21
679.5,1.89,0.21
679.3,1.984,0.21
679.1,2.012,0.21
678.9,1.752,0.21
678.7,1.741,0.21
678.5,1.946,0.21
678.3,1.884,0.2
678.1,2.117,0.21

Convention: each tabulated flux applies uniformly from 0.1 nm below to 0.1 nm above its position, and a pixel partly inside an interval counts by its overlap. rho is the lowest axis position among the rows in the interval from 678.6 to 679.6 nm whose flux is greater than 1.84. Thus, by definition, 679.1 nm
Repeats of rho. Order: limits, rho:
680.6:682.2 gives 680.7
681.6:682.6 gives 682.1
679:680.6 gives 679.1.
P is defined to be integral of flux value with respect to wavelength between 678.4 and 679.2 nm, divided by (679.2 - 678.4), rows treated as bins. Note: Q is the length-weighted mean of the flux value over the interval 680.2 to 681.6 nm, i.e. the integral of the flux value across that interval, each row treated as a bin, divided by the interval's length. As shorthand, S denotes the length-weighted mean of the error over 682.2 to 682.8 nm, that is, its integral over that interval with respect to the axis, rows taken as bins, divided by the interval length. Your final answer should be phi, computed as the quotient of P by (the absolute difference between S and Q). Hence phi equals 1.16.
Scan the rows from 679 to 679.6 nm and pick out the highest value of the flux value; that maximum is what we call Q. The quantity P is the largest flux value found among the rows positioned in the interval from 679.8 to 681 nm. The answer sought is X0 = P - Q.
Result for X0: -0.04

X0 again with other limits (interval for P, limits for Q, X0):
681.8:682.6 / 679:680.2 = -0.06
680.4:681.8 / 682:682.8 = -0.05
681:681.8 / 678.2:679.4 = -0.16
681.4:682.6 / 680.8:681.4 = 0.10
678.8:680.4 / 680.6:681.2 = 0.11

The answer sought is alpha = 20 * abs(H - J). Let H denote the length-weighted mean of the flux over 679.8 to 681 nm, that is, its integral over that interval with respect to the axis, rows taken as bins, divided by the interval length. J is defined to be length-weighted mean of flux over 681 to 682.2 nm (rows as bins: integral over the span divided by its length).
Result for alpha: 0.9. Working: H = 1.81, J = 1.77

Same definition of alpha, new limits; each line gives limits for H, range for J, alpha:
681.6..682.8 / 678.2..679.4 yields 3.2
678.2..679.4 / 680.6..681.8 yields 2.5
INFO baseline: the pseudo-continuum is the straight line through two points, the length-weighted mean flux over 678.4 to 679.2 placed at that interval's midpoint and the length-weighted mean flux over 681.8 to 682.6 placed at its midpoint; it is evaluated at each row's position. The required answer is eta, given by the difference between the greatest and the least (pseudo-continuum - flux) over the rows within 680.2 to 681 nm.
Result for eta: 0.24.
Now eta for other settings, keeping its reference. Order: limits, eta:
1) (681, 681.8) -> 0.28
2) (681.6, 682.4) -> 0.41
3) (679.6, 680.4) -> 0.32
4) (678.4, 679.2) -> 0.28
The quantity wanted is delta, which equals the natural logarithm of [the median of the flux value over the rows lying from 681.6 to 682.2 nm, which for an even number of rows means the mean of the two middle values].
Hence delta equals 0.532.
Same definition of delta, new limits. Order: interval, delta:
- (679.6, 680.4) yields 0.605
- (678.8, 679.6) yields 0.661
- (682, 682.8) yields 0.595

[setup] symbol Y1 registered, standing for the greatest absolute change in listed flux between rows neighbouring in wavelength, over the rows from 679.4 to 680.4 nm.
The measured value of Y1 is 0.311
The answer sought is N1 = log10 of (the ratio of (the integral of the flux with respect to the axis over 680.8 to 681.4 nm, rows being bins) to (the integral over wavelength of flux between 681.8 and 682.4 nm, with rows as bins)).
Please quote -0.01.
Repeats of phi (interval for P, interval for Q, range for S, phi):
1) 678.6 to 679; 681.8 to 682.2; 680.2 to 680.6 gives 1.08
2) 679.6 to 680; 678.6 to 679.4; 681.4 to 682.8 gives 1.10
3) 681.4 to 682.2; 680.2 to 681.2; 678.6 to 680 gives 1.06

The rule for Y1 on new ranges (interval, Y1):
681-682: 0.171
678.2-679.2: 0.260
